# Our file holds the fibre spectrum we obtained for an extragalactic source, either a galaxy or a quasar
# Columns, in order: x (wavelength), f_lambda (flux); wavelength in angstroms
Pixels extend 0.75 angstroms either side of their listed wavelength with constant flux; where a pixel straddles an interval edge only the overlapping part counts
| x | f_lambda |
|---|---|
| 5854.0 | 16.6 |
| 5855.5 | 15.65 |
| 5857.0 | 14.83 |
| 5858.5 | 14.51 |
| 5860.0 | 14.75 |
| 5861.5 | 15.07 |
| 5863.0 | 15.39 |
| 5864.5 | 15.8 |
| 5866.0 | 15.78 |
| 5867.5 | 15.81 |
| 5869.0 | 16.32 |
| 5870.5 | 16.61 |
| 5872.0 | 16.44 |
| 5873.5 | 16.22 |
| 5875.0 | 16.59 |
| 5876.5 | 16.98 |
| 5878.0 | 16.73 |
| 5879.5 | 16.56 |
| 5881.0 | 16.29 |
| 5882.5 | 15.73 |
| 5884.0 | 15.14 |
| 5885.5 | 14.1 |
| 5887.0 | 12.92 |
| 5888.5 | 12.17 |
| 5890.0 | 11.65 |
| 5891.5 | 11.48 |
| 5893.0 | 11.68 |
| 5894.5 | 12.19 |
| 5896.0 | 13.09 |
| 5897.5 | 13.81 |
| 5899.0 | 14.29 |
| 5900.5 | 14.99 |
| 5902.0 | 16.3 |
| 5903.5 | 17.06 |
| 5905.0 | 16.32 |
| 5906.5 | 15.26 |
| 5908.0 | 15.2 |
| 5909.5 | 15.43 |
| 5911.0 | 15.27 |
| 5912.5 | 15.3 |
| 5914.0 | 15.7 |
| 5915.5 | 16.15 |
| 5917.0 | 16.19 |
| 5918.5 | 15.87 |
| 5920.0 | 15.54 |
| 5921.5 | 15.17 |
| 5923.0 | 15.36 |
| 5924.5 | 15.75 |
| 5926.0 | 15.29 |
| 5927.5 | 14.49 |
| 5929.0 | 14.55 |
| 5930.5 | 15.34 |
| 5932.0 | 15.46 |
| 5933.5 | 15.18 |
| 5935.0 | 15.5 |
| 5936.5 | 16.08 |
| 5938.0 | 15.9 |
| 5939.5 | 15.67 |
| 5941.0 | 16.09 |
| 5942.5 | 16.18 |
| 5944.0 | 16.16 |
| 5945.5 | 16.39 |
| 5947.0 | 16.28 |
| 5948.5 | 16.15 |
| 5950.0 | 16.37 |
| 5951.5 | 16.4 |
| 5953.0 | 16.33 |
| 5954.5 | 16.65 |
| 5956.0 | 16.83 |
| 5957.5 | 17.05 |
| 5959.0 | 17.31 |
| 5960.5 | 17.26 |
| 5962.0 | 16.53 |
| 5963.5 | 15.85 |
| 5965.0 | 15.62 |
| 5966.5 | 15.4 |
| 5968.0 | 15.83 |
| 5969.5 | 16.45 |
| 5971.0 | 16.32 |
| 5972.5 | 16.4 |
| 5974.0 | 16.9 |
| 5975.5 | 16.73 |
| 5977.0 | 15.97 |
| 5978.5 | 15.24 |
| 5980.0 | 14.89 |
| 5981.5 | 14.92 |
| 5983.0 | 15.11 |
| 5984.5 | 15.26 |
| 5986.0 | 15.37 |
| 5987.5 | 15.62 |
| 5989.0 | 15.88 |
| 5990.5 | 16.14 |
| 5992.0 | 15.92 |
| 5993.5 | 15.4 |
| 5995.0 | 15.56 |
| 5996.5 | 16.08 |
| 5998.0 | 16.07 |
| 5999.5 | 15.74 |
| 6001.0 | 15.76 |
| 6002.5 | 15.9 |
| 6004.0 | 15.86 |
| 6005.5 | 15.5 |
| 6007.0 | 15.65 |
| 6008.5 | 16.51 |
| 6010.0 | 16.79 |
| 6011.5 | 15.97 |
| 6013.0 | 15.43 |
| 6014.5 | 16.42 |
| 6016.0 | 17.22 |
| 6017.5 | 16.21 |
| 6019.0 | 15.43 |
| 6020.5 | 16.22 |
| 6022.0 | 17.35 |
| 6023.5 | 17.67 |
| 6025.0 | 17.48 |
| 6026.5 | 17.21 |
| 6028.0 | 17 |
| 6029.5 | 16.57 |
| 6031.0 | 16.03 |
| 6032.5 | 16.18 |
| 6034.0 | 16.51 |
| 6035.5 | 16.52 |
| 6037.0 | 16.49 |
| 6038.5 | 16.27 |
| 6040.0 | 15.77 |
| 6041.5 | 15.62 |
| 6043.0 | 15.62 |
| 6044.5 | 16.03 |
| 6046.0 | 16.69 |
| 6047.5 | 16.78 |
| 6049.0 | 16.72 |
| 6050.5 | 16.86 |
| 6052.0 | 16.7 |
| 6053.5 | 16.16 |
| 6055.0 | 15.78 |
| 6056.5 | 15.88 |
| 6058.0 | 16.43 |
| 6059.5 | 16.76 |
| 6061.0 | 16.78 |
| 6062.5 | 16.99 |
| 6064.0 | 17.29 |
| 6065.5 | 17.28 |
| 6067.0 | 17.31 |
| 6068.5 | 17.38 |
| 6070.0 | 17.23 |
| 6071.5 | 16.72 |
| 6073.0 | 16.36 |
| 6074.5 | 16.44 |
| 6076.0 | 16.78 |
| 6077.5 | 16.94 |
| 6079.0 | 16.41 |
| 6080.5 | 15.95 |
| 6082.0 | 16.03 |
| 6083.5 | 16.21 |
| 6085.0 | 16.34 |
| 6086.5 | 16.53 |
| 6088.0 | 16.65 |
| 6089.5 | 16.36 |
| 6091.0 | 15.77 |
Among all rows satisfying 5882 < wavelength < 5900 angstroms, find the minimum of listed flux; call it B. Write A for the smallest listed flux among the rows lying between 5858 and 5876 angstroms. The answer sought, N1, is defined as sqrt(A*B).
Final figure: 12.9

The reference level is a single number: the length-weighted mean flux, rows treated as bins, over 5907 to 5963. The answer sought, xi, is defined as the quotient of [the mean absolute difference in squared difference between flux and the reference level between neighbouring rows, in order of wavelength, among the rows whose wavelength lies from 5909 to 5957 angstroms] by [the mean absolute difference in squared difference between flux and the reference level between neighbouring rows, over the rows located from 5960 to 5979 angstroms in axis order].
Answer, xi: 0.6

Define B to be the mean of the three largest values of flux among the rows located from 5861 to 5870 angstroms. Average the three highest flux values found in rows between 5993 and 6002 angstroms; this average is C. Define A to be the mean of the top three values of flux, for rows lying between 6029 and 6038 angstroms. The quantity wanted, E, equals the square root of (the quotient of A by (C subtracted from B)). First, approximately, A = 16.5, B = 16.0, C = 16.0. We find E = 49.8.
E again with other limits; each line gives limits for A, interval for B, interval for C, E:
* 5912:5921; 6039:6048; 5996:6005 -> 5.8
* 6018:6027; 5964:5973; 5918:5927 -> 5.1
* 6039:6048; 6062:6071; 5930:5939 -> 3.3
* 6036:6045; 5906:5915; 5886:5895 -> 2.3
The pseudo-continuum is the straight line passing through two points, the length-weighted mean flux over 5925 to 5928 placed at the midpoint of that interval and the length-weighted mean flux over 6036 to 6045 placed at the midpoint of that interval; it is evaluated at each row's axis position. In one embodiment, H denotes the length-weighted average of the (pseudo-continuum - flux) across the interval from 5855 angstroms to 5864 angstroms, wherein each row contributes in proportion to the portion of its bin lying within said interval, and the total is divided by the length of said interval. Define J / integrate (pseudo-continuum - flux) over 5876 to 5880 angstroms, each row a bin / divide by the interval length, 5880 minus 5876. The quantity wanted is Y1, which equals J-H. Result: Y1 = -1.56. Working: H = -0.6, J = -2.2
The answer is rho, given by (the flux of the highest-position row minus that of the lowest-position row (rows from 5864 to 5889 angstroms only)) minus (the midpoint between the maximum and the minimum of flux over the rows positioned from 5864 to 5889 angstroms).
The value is -18.2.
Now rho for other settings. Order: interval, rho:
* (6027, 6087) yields -17.0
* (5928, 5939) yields -14.0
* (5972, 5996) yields -16.7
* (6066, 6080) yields -17.8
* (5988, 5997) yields -15.6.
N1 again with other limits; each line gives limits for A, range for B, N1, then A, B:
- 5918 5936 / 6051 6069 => 15.1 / 14.49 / 15.78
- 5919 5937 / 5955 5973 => 14.9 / 14.49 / 15.4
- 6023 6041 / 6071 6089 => 15.9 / 15.77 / 15.95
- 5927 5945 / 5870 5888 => 13.7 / 14.49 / 12.92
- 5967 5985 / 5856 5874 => 14.7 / 14.89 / 14.51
